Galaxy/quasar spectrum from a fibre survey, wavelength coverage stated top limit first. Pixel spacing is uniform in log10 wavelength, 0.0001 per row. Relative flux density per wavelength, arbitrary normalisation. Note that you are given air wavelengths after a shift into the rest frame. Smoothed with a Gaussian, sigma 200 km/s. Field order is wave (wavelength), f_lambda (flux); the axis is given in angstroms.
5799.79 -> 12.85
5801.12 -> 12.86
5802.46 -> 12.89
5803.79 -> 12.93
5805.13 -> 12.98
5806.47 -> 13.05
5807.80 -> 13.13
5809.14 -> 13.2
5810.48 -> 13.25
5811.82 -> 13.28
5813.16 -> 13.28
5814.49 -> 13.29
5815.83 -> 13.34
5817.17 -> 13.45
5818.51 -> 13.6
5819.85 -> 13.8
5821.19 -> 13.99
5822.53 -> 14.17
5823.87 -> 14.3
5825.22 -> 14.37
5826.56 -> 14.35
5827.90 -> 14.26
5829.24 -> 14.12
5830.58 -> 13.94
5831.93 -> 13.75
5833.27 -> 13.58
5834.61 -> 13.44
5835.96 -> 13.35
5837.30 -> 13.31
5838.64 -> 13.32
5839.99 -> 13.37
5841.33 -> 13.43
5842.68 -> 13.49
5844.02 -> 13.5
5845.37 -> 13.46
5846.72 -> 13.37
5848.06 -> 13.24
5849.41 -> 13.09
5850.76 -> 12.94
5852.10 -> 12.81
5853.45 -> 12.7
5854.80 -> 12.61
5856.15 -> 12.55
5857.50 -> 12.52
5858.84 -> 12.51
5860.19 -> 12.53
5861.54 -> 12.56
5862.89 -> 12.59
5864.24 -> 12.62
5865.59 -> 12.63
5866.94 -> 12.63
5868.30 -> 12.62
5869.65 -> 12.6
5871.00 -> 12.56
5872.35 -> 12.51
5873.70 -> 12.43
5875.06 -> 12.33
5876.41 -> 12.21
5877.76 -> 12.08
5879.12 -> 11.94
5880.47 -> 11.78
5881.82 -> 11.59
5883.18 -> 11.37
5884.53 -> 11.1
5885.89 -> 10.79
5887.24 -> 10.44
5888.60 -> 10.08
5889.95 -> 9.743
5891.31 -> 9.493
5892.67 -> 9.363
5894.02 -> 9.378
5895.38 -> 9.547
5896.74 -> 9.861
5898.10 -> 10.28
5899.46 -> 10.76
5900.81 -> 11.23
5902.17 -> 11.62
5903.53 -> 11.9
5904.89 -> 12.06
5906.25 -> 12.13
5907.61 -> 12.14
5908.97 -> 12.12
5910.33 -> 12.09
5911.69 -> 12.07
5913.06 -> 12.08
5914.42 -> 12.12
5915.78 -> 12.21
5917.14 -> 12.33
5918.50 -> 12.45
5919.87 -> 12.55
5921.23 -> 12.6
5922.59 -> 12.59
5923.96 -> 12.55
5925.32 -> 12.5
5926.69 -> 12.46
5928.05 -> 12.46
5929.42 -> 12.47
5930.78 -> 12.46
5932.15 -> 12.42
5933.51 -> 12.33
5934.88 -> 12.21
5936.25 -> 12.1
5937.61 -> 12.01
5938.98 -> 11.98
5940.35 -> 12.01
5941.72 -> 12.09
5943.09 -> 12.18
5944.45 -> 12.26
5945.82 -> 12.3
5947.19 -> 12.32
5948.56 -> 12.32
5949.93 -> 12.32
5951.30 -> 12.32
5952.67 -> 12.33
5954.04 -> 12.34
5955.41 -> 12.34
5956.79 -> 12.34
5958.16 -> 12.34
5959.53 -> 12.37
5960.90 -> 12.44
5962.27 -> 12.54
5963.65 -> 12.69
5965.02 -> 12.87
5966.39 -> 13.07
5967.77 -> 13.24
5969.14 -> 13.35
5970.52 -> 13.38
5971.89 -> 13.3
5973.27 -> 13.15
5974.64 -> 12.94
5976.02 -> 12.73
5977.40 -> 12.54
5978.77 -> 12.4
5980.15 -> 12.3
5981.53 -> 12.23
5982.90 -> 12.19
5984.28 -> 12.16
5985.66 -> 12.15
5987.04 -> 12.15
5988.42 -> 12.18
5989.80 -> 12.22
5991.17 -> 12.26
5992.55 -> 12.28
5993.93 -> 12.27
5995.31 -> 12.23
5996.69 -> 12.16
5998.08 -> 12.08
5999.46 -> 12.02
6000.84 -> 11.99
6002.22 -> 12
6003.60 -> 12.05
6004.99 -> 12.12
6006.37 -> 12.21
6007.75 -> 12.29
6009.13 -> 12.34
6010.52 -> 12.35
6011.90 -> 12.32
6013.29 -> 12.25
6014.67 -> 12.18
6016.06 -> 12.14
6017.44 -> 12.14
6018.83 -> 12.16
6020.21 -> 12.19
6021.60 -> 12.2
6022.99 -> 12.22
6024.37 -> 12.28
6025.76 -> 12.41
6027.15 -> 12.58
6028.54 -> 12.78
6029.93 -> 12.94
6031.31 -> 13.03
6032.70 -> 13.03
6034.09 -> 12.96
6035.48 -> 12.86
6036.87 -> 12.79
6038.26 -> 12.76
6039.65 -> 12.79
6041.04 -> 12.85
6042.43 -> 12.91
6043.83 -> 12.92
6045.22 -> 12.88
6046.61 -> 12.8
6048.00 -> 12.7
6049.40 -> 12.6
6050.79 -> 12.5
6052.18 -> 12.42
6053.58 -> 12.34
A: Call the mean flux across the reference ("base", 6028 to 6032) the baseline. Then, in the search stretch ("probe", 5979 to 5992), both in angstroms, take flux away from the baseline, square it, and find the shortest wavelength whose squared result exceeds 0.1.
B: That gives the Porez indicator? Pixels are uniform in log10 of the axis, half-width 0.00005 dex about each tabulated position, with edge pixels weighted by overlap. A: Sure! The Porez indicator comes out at 5980.15 angstroms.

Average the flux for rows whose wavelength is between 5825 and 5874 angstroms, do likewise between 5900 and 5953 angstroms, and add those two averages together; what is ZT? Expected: 25.3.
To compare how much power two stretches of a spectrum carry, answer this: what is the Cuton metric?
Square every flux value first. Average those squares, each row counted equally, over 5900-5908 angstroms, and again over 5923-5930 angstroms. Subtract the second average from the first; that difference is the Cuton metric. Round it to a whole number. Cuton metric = -16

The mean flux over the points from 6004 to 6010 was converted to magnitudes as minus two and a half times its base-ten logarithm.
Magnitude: -2.72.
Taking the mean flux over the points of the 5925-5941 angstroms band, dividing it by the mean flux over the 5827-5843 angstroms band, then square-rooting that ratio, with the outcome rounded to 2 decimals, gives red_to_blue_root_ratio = 0.95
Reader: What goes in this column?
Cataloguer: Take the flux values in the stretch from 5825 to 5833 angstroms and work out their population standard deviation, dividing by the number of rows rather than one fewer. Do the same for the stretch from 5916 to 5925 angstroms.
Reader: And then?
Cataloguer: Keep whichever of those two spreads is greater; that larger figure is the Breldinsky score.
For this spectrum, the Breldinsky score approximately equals 0.22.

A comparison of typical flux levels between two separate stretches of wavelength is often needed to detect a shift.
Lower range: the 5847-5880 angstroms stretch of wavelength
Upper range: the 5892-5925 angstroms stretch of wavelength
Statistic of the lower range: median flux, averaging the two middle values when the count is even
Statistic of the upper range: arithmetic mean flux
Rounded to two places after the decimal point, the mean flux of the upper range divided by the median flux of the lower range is 0.92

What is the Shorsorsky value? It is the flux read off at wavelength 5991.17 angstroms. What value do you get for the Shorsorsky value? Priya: 12.26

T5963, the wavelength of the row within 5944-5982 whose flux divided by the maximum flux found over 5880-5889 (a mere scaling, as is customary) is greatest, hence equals 5970.52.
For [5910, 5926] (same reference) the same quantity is 5921.23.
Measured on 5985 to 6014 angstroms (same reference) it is 6010.52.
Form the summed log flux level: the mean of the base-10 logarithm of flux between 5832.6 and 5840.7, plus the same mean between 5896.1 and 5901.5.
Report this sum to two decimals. 2.15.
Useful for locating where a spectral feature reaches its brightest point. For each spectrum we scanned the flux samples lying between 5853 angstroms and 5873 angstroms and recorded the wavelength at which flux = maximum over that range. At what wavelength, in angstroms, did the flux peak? 5853.45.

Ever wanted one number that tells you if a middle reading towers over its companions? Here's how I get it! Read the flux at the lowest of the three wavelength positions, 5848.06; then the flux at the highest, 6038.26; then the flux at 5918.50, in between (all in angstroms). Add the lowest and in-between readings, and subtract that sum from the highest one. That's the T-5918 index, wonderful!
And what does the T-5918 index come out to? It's -12.9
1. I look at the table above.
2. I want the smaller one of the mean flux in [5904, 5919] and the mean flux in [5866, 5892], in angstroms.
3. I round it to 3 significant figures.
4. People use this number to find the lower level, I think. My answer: 11.6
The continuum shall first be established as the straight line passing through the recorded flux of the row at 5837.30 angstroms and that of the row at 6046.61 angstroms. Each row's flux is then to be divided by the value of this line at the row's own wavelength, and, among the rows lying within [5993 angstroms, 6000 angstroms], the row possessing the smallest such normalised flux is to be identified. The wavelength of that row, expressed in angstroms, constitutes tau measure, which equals 5999.46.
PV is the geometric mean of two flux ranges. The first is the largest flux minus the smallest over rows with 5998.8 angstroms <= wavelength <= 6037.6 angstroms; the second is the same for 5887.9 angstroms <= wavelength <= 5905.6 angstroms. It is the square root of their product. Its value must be 1.7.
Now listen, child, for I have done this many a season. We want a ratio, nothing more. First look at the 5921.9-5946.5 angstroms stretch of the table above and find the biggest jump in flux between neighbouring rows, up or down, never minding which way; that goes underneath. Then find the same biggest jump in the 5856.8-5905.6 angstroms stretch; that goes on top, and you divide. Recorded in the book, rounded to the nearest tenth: 4.0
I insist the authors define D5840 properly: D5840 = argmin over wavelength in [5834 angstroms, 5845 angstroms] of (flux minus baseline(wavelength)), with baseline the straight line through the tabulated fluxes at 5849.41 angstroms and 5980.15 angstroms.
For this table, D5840 5837.30 angstroms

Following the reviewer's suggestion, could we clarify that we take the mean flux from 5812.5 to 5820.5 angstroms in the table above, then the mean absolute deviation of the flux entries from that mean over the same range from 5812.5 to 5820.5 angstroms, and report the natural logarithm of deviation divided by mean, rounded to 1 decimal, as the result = -4.4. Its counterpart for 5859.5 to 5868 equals -5.9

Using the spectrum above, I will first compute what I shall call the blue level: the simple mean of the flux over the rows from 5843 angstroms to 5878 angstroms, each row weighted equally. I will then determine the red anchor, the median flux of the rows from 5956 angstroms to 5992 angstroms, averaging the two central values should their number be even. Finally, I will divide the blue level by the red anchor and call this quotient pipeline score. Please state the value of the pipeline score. 1.02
